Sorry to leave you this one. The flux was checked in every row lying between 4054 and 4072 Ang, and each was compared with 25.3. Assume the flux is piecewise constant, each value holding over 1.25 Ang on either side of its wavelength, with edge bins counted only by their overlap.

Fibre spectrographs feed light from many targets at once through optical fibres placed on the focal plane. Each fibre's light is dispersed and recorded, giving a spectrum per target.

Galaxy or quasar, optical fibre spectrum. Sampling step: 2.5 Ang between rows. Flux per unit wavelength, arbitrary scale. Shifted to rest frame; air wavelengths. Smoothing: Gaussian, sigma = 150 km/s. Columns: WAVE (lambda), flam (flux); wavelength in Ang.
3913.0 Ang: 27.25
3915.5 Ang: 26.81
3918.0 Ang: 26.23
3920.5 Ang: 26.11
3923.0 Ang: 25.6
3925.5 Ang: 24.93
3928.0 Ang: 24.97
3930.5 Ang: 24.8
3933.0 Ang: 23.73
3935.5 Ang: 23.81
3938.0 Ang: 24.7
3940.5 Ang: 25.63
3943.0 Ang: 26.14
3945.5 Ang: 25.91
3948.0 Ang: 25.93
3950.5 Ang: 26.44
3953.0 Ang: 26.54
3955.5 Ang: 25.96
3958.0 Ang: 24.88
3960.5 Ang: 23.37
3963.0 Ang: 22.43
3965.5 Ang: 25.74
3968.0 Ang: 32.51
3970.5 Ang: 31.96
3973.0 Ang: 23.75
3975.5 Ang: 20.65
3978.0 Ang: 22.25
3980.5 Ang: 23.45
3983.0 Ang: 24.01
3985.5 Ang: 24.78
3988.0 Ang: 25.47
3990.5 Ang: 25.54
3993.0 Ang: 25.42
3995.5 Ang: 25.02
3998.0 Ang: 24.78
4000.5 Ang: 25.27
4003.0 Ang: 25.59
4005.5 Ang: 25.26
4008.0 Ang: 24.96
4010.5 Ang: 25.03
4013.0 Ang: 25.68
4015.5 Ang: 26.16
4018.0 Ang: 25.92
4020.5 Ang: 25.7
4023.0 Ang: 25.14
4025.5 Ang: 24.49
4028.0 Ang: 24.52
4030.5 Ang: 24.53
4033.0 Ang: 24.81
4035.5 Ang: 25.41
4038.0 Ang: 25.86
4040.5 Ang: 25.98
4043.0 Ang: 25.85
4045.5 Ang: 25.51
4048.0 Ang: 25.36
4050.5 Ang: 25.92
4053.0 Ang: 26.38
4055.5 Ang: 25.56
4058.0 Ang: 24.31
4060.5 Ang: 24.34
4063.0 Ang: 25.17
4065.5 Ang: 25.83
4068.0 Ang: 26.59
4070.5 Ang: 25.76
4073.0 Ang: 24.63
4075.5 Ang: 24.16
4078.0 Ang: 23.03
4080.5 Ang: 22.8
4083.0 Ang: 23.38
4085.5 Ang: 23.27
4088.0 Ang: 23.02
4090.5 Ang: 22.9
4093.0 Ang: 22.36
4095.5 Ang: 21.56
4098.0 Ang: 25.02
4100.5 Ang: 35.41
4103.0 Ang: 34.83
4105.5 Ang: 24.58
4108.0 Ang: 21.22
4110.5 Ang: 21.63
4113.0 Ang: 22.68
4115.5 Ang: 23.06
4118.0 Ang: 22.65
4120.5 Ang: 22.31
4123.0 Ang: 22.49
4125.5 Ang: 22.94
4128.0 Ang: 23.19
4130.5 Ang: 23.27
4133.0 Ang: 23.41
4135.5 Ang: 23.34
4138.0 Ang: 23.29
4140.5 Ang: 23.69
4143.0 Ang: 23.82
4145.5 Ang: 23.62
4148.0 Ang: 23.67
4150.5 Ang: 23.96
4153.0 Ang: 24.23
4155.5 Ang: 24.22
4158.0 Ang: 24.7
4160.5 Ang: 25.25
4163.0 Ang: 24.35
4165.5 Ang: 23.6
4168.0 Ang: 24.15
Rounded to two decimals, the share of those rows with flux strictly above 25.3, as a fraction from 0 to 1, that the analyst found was 0.57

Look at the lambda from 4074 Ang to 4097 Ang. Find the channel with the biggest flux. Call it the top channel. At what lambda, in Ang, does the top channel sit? 4075.5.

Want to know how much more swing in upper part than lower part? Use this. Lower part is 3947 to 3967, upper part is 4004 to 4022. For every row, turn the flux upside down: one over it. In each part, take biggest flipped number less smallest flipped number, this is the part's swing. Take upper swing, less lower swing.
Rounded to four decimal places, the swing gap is -0.0051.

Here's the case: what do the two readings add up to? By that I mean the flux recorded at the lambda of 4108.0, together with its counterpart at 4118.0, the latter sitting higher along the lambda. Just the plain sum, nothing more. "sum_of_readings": 43.9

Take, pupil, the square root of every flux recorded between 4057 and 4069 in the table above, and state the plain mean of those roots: 5.02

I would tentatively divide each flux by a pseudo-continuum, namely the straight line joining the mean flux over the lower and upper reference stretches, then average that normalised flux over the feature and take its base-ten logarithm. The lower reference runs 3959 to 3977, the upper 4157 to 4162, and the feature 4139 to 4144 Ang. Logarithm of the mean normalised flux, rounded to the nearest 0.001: -0.023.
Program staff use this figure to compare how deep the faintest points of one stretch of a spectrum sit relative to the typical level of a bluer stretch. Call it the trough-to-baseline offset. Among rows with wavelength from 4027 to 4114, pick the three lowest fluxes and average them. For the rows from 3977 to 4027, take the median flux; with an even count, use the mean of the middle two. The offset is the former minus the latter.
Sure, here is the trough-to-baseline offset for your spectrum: -3.7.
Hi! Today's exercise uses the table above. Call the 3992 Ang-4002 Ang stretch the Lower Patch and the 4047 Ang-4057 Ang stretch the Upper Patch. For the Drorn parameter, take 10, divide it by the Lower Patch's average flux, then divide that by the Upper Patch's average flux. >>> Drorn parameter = 0.0154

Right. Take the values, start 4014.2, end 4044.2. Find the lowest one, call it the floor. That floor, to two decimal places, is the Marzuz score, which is 24.49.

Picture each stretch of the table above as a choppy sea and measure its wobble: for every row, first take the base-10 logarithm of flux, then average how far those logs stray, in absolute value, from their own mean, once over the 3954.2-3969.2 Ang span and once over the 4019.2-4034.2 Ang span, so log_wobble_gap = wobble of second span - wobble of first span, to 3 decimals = -0.031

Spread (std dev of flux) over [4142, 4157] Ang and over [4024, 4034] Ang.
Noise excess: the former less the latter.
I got 0.1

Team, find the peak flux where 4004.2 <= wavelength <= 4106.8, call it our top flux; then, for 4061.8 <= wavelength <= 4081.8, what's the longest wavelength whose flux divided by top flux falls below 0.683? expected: 4080.5 Ang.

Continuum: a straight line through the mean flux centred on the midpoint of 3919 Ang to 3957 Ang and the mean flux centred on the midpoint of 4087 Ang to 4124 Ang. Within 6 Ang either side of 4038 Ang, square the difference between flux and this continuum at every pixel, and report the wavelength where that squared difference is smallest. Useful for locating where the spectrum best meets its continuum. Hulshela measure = 4033.0 Ang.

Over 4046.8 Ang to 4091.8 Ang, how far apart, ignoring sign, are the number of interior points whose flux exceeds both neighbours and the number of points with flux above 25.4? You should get 3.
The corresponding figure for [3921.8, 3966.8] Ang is 6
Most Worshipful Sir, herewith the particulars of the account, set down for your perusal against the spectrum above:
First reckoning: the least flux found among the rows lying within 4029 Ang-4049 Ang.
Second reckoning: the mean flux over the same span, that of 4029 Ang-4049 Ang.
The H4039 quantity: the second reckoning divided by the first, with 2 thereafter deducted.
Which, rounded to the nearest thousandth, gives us -0.964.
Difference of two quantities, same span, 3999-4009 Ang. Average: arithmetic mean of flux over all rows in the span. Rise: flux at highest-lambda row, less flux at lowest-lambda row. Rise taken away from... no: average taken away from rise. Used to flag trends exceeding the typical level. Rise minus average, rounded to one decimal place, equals -25.6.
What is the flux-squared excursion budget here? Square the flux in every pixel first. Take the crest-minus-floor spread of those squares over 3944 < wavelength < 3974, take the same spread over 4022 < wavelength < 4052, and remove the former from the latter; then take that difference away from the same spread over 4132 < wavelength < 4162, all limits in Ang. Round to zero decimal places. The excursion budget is 574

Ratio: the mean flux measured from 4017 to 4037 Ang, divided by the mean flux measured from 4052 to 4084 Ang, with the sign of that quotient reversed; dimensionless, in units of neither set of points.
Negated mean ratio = -1.01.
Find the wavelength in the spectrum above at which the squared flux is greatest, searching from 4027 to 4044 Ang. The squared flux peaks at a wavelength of 4040.5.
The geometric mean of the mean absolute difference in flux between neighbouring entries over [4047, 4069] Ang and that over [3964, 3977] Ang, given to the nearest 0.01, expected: 1.77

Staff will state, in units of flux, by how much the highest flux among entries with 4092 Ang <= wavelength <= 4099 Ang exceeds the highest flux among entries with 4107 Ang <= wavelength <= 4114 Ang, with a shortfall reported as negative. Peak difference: 2.3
